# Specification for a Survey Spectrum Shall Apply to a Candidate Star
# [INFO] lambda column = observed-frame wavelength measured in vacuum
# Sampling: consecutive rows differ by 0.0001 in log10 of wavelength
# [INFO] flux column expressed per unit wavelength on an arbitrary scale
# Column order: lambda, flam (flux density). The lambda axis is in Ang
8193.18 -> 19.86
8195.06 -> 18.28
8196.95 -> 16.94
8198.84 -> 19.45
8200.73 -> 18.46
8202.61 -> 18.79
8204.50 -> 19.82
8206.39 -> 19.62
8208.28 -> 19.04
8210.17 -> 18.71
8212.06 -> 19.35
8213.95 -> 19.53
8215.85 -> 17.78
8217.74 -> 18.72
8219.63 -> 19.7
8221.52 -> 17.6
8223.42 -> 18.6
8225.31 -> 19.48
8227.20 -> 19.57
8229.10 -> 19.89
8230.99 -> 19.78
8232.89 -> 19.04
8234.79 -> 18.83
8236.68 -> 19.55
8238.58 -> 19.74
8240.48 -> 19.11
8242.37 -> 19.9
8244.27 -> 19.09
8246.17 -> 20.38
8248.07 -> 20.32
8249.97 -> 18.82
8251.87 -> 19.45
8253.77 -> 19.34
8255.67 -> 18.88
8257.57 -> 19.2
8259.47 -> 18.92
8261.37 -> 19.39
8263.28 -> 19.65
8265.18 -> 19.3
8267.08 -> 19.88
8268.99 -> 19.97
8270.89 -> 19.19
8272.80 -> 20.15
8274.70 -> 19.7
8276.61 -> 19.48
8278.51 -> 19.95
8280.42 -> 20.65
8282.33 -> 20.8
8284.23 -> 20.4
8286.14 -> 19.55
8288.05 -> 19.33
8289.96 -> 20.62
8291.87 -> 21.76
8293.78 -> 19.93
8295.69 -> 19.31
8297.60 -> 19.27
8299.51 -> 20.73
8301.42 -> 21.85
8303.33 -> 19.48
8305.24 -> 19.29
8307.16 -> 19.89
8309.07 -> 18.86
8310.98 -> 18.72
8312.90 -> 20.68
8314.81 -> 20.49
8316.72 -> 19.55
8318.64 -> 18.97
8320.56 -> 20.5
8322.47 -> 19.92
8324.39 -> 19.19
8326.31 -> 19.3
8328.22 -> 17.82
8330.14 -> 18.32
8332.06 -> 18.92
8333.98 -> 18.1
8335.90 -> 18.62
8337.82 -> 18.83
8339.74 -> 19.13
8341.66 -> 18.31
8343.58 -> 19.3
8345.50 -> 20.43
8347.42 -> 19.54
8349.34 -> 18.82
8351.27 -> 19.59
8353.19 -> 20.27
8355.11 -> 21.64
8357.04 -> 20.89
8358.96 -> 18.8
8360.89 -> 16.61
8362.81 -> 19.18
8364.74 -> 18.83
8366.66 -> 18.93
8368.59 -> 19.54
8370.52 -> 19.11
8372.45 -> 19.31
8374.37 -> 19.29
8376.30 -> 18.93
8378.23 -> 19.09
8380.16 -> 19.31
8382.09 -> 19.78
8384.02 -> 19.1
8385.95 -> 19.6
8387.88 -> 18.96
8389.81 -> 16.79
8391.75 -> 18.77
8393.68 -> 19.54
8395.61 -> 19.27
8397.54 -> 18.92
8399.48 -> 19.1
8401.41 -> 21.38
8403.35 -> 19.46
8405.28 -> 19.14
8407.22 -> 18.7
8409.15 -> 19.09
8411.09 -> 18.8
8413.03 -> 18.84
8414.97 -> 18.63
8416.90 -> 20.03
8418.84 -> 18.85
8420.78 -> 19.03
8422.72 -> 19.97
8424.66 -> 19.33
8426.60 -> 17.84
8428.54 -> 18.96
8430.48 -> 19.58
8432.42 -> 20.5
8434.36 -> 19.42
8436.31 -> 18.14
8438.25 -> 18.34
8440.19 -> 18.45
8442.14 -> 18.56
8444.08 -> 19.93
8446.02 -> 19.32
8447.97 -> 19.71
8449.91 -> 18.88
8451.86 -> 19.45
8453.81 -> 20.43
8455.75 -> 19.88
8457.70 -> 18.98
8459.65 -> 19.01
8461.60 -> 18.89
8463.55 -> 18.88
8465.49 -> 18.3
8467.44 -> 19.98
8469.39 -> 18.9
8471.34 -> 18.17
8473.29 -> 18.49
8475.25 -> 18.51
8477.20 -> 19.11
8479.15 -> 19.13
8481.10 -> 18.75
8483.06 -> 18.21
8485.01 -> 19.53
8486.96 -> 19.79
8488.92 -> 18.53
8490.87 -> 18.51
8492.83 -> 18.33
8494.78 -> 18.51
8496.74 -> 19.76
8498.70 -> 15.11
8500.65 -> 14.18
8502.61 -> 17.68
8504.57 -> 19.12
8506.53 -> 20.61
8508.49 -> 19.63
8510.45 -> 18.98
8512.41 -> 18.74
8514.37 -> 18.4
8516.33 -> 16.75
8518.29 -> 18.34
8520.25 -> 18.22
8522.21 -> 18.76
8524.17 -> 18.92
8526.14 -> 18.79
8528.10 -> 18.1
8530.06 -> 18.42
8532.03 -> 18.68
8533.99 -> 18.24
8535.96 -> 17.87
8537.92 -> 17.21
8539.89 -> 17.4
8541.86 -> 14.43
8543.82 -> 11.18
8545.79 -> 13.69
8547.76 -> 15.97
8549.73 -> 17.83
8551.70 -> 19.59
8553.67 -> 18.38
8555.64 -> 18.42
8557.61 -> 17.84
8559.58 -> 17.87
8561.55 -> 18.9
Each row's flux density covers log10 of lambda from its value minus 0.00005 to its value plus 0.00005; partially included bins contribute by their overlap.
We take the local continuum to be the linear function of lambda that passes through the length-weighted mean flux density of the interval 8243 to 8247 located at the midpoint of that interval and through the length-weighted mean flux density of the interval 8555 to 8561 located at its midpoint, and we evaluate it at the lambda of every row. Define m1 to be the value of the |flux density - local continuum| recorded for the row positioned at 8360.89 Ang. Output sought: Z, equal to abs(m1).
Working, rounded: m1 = 2.5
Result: 2.5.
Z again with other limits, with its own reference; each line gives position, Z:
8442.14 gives 0.1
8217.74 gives 1.1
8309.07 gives 0.5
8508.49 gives 1.3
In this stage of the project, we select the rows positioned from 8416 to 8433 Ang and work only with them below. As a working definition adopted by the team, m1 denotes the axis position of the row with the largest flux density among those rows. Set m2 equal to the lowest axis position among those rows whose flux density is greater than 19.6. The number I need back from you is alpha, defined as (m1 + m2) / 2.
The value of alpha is 8424.7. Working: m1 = 8432.42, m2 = 8416.90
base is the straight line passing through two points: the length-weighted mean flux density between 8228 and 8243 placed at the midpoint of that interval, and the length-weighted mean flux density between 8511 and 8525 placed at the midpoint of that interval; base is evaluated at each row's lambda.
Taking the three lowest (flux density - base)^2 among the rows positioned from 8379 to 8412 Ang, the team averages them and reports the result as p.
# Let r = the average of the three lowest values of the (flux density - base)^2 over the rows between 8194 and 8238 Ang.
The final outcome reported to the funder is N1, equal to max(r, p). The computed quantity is 0.004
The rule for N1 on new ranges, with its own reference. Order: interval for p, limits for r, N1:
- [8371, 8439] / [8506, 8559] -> 0.002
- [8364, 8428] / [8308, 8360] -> 0.013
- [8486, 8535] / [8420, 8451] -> 0.039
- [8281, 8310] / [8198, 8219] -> 0.010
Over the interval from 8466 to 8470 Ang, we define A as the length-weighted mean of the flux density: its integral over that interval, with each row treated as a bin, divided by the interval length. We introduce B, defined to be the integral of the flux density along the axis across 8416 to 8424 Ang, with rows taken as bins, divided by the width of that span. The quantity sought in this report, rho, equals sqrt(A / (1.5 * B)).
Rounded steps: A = 19.4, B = 19.4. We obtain 0.81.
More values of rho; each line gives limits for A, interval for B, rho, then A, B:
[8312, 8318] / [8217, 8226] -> 0.85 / 20.2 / 18.8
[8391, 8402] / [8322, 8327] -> 0.82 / 19.5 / 19.4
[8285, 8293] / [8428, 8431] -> 0.84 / 20.3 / 19.3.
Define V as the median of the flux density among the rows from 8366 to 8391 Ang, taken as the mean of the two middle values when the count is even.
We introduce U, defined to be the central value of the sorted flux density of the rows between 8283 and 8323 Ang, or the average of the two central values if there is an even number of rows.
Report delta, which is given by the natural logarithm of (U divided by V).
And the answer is 0.04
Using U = 19.9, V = 19.1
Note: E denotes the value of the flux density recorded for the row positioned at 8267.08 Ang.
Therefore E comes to 19.88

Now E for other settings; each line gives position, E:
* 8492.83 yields 18.33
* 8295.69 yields 19.31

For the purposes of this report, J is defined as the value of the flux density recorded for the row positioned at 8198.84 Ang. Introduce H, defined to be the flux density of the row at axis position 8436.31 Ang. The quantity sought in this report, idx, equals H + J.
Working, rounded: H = 18.14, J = 19.45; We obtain 37.6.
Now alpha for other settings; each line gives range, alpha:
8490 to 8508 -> 8501.6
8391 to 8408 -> 8401.4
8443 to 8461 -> 8448.9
